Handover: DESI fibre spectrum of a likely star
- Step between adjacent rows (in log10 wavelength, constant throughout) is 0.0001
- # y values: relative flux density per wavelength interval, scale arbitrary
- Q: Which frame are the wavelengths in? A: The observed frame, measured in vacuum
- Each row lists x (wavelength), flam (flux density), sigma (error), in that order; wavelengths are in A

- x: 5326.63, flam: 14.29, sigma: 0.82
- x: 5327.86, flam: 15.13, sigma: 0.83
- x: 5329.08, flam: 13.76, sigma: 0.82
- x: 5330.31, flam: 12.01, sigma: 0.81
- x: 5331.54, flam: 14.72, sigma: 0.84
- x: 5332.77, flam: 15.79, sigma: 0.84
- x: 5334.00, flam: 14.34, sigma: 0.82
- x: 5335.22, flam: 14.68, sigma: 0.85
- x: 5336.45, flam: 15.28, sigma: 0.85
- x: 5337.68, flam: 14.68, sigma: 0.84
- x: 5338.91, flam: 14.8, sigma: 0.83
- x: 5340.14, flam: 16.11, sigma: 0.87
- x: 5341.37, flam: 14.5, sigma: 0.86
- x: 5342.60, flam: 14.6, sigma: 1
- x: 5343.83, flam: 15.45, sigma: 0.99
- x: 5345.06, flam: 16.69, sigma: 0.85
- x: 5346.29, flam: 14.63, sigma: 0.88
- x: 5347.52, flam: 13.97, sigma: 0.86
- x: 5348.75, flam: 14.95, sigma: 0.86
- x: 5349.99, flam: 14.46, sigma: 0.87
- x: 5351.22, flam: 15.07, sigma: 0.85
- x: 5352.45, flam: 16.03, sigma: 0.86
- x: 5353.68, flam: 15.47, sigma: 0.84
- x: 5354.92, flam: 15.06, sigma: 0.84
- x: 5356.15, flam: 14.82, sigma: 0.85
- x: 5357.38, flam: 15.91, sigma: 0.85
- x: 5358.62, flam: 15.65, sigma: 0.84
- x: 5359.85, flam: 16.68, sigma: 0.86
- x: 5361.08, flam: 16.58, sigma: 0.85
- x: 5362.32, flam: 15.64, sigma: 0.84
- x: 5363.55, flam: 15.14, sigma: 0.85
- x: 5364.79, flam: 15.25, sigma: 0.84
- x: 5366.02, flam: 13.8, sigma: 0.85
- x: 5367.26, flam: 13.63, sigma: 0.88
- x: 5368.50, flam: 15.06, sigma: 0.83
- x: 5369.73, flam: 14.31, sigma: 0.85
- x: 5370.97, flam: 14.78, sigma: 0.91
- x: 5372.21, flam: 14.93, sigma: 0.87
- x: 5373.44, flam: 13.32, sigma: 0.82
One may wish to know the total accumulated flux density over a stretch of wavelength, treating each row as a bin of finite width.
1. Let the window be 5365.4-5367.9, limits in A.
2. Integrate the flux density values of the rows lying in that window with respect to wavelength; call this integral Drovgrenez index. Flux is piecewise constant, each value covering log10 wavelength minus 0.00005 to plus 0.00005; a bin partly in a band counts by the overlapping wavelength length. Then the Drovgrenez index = 34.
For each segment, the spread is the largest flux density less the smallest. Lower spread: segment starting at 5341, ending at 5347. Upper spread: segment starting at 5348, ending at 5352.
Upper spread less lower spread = -1.6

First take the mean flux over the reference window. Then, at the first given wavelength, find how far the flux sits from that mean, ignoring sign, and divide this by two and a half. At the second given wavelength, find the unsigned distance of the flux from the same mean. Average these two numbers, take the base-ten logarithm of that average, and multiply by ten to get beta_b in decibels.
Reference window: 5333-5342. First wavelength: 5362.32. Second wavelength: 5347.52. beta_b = -2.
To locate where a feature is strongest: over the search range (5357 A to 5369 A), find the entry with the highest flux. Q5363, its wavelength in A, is 5359.85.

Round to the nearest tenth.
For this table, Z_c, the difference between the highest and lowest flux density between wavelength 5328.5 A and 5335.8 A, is 3.8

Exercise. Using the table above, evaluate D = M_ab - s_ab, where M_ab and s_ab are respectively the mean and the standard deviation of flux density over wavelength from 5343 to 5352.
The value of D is 14.2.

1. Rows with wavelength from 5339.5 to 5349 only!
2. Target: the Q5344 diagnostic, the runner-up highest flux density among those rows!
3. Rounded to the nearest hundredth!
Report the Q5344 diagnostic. 16.11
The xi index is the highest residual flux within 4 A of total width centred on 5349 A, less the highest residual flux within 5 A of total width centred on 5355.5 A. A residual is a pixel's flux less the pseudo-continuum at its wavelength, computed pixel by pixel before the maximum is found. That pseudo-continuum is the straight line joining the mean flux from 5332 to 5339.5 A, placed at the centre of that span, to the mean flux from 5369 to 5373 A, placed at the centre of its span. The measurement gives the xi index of -1.0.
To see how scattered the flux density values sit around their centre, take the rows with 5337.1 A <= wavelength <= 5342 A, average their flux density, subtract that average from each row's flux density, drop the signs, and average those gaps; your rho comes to 0.54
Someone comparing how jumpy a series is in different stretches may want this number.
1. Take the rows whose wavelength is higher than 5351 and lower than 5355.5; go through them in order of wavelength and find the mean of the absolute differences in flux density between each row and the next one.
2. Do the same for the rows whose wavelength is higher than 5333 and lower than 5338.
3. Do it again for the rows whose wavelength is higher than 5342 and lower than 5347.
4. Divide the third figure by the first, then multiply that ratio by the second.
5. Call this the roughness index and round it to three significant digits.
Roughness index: 1.10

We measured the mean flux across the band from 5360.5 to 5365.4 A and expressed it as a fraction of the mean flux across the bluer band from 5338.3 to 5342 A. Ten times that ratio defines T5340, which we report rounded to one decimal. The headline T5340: 10.3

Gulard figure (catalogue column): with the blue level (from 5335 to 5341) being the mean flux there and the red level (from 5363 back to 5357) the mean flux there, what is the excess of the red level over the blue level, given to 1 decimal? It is 1.0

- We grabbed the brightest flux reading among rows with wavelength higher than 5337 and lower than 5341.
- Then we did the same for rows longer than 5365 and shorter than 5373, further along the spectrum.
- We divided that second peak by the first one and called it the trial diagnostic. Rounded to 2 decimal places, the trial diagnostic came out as 0.93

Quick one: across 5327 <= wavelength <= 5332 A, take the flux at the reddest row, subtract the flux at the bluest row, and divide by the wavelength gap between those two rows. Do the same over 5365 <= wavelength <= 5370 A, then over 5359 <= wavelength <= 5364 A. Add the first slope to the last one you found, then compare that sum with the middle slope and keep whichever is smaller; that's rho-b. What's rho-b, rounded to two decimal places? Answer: -0.53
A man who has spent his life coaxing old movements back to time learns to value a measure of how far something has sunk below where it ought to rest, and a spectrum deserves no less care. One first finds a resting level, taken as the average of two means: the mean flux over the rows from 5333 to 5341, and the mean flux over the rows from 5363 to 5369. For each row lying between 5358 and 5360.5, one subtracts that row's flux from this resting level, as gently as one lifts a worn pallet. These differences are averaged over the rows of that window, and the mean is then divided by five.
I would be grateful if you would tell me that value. -0.28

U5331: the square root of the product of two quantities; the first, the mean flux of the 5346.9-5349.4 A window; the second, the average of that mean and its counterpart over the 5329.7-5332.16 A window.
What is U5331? 14.2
